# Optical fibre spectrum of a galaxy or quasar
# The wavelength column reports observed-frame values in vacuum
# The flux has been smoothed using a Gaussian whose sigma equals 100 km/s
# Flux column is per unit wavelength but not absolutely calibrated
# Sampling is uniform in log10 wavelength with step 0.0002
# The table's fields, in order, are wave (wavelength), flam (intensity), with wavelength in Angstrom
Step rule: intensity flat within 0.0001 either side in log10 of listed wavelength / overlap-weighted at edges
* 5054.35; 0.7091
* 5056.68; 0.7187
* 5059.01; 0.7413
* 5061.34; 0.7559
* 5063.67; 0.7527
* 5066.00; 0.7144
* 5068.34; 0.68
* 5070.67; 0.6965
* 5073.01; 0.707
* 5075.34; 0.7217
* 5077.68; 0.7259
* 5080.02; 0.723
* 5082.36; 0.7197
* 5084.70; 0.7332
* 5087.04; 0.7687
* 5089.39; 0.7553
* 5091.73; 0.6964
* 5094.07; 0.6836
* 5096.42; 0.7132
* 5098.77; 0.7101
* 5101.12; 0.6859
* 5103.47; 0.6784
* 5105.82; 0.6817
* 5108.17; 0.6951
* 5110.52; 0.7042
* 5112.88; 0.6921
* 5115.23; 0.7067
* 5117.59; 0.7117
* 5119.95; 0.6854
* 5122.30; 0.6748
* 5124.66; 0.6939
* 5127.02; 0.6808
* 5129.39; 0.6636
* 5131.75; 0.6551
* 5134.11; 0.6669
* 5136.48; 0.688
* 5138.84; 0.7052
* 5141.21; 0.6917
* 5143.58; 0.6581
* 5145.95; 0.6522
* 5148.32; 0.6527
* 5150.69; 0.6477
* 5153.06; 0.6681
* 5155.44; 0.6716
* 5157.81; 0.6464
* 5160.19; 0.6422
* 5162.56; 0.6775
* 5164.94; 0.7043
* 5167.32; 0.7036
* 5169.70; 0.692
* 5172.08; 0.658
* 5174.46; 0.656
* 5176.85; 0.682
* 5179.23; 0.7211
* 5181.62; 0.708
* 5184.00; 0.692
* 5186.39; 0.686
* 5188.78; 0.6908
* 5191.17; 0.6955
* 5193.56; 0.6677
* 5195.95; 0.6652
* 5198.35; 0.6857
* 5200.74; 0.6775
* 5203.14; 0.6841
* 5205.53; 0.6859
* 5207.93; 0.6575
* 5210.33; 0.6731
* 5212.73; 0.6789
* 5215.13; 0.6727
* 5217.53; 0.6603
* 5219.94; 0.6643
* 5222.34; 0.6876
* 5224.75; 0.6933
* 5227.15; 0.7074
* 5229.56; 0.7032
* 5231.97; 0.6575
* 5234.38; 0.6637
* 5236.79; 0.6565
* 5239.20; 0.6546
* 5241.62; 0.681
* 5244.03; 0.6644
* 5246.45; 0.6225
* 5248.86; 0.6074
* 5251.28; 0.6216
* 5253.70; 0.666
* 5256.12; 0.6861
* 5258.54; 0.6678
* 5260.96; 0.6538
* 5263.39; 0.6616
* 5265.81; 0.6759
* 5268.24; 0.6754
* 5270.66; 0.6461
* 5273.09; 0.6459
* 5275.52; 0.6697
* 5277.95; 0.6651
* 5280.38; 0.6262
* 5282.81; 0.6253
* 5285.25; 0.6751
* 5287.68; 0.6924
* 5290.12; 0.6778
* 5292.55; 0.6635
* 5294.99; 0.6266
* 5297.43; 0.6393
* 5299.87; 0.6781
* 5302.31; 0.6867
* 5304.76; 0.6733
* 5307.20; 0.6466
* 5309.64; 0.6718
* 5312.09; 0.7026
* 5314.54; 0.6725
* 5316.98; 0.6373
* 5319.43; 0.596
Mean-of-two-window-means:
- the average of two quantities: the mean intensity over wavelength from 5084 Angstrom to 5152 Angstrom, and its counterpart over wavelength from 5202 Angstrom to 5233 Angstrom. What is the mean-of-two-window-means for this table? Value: 0.685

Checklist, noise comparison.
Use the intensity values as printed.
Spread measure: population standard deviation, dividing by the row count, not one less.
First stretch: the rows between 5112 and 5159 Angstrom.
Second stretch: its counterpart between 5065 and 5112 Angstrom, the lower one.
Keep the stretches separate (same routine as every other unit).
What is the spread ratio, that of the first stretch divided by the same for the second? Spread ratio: 0.84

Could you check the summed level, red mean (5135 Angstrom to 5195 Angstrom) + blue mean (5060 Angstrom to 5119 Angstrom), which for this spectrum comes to 1.39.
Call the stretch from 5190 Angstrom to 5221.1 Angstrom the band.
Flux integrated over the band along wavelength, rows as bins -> 21.0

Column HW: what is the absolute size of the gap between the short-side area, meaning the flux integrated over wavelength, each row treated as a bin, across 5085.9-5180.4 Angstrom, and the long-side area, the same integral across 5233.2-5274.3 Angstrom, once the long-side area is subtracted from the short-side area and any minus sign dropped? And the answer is 38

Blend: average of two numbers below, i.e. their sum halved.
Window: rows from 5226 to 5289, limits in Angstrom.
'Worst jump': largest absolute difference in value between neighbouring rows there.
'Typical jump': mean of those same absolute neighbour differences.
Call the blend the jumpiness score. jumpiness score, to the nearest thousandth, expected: 0.034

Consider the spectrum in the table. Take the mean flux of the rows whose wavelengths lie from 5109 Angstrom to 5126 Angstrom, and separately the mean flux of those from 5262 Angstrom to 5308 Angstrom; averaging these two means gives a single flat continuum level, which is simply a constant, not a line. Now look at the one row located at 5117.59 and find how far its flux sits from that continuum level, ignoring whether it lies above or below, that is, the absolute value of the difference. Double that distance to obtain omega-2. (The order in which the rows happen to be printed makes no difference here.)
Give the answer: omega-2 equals 0.07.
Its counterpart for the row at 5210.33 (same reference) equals 0.01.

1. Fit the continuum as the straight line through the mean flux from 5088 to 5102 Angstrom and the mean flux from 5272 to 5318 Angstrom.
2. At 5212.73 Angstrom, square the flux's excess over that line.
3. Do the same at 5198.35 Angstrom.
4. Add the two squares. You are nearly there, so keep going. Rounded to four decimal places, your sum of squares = 0.0000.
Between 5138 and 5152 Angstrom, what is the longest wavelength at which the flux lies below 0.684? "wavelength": 5150.69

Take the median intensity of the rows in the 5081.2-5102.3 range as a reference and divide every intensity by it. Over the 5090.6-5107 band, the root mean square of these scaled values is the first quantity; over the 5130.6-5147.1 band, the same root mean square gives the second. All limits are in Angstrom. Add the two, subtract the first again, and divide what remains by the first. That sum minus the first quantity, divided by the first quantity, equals 0.973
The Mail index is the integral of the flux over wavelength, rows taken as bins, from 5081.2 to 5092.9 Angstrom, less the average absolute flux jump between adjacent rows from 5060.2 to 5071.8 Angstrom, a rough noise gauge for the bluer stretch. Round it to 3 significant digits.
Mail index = 8.58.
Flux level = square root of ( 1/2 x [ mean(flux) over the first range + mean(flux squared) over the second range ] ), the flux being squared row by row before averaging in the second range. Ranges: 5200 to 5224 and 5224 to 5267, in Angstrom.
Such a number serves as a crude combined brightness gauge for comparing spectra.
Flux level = 0.747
